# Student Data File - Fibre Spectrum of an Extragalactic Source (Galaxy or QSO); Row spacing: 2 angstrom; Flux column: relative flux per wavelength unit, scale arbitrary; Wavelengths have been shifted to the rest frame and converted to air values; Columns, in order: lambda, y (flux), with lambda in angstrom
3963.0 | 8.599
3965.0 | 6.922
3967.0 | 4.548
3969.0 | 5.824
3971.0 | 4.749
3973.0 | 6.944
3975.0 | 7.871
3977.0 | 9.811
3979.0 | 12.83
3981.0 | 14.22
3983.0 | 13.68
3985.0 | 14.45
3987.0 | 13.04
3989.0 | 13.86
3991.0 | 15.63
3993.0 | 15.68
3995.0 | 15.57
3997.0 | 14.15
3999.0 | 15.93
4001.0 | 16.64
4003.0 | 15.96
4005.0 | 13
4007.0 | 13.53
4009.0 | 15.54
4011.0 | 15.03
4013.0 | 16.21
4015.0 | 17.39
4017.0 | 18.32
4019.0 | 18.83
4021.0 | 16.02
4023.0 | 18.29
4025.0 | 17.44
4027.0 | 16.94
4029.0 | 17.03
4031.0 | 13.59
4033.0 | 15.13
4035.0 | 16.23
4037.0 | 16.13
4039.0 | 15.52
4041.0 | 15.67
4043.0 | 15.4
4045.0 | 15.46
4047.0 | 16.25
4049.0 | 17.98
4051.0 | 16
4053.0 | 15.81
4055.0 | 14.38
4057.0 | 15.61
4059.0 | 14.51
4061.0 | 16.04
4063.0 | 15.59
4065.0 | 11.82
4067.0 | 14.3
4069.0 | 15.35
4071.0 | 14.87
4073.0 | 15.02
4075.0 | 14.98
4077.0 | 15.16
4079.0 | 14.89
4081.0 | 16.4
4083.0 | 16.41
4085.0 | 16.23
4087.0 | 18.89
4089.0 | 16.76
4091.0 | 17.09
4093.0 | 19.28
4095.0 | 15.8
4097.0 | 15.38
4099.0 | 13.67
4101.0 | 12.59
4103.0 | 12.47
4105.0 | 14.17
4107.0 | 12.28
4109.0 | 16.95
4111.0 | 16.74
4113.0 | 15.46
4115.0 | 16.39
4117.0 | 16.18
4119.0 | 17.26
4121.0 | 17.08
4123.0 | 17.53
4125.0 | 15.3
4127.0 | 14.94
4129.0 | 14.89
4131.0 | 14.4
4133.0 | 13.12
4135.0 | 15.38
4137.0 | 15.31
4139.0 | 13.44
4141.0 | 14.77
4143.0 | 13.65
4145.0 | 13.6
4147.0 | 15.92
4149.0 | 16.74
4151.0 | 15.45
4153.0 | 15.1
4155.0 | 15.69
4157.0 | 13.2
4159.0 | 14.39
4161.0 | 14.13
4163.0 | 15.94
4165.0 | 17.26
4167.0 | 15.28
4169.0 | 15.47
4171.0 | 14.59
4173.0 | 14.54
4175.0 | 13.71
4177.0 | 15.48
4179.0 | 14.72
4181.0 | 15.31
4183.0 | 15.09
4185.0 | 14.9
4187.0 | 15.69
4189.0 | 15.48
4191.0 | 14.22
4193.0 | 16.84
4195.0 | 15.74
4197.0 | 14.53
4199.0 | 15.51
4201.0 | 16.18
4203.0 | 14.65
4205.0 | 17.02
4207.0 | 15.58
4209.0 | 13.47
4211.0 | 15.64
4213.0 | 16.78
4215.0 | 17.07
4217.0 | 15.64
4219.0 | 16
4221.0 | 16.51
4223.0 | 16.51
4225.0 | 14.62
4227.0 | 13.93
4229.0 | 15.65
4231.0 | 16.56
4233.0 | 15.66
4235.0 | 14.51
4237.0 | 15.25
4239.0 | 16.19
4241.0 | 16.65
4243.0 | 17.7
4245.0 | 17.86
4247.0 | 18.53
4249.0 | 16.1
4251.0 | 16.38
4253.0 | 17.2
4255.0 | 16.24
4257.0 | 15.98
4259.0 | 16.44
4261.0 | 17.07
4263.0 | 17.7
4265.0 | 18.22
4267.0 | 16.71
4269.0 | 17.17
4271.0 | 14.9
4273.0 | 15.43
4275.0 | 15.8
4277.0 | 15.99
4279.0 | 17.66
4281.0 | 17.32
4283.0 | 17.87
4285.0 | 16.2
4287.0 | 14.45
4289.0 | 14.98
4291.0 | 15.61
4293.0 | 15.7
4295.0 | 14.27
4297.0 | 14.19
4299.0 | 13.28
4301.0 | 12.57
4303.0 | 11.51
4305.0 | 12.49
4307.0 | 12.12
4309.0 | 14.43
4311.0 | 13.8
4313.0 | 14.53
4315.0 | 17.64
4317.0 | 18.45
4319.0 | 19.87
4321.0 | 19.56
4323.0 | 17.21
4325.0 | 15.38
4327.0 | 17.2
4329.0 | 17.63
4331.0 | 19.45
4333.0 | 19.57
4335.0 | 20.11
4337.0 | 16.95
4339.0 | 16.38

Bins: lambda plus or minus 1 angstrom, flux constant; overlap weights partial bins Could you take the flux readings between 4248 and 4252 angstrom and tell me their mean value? 16.2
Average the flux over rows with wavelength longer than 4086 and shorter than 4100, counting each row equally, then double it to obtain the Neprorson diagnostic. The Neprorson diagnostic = 33.4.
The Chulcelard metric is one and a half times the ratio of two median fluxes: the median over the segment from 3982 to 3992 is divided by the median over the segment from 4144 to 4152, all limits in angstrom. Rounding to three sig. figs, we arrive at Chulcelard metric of 1.33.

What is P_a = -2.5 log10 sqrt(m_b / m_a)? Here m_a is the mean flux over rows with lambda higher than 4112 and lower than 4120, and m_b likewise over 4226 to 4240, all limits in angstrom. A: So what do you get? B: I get 0.032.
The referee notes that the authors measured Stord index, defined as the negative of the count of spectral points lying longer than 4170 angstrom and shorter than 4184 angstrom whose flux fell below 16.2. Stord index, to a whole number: -7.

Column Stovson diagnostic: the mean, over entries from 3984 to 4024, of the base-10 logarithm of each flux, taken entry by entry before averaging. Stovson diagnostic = 1.19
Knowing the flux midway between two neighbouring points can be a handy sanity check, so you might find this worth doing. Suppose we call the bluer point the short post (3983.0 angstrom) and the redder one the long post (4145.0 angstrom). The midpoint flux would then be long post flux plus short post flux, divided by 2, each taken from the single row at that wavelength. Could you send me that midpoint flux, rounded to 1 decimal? 13.6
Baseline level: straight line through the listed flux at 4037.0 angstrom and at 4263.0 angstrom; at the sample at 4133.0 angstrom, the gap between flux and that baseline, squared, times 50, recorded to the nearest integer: 676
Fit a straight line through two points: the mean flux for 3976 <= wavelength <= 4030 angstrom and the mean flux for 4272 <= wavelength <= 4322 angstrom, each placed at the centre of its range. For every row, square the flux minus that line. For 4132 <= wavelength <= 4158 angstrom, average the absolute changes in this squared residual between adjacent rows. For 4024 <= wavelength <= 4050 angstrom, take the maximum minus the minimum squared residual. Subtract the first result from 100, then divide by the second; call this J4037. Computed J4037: 14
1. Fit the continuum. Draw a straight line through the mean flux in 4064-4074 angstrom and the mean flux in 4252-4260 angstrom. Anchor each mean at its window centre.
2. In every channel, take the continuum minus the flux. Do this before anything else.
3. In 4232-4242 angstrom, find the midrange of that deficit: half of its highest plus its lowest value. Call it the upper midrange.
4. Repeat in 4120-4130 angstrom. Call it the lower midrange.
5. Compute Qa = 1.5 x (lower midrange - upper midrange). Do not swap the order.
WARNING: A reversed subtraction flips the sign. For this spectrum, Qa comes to -2.9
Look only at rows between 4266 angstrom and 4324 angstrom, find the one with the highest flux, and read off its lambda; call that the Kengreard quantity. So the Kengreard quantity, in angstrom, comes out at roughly 4319.0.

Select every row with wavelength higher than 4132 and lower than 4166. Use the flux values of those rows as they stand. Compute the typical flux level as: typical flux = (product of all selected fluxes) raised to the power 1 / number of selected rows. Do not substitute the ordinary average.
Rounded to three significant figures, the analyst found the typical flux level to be 14.8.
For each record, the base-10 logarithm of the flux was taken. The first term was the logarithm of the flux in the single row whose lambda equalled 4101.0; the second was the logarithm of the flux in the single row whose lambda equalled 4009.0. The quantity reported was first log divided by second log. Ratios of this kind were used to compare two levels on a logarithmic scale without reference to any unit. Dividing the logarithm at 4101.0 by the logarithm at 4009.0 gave 0.92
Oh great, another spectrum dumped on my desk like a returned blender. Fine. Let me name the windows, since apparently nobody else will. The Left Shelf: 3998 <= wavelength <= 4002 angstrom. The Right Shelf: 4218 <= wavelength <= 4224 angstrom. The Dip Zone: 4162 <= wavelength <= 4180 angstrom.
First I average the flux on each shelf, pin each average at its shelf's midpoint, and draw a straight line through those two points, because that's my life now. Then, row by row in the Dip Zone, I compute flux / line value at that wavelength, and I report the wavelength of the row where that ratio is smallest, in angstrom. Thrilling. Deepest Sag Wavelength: 4175.0 angstrom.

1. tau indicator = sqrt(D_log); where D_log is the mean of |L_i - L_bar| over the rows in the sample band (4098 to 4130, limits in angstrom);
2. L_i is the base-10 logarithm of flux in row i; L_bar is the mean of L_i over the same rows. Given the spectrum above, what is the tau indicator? 0.21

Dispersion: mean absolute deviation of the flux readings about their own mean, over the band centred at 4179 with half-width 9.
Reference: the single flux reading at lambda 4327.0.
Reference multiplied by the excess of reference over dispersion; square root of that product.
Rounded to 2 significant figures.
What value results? 17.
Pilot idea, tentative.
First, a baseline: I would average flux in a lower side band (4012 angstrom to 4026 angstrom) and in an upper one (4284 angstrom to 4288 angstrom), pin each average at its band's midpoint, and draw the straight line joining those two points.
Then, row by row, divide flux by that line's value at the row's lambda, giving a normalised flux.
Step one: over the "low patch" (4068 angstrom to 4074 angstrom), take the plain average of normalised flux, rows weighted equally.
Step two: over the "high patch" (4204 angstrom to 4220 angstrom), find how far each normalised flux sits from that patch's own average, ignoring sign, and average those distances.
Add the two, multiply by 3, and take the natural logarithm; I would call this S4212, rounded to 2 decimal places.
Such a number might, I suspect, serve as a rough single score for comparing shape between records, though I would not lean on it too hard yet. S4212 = 1.03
